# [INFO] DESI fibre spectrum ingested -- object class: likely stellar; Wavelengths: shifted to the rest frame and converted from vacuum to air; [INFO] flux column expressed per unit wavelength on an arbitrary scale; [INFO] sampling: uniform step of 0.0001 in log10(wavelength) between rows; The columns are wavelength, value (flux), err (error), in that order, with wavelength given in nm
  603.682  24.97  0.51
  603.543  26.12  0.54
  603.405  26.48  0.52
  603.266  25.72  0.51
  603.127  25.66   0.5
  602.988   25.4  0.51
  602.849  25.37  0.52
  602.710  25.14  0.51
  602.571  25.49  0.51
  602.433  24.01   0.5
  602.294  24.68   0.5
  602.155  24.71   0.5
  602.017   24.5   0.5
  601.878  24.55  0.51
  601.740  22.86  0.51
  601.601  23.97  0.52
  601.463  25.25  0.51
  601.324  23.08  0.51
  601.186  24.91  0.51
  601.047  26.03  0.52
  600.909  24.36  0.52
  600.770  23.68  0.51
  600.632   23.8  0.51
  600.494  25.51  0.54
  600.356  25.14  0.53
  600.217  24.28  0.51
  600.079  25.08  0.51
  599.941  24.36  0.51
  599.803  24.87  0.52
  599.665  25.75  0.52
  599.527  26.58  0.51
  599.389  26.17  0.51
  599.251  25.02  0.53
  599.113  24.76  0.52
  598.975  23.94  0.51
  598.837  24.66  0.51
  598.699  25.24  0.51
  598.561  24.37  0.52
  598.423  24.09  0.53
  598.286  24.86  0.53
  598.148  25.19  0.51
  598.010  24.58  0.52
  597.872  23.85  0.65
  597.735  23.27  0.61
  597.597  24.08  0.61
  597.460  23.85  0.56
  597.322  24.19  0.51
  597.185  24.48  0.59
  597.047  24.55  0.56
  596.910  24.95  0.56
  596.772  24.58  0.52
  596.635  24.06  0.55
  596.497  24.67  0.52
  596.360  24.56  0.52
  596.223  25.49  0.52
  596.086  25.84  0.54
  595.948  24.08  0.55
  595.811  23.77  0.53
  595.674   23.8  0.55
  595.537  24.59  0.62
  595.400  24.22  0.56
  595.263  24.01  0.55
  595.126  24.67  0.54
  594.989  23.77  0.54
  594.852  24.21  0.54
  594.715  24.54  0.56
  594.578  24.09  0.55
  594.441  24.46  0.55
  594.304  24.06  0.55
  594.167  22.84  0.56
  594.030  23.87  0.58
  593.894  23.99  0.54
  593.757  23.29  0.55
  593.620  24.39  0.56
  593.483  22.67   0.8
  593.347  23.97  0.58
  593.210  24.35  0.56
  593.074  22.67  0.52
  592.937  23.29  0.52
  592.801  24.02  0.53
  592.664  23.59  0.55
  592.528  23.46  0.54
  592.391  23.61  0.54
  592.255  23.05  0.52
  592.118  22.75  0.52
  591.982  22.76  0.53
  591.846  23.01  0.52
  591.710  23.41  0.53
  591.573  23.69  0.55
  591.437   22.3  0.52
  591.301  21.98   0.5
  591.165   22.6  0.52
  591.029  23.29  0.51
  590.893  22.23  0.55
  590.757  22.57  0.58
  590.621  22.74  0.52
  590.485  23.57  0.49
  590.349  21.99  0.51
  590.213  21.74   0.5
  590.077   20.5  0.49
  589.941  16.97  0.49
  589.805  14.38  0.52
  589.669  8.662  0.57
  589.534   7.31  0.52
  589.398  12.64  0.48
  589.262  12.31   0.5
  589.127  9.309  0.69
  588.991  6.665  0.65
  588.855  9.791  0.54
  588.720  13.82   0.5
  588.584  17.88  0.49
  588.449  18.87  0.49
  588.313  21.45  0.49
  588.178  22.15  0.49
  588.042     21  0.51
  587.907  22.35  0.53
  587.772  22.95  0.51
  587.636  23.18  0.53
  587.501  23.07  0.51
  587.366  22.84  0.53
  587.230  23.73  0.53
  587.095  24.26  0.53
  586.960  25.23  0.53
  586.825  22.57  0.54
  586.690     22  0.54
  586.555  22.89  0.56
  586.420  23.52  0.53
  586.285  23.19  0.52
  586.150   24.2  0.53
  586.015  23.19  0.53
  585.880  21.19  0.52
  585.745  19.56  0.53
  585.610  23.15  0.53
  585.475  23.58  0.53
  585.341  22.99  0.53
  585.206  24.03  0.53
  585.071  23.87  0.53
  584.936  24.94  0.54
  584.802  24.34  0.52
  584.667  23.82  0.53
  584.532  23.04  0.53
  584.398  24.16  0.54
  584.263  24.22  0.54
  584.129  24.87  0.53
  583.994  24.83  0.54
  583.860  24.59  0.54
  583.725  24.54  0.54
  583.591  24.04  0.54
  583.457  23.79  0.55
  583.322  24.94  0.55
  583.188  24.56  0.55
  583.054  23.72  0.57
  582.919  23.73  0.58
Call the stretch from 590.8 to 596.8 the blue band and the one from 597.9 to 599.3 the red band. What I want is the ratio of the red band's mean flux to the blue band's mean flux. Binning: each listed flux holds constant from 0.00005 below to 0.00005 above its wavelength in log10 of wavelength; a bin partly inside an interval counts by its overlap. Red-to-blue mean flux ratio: 1.04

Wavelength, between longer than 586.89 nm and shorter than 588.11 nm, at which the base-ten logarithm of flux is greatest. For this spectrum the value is 586.960 nm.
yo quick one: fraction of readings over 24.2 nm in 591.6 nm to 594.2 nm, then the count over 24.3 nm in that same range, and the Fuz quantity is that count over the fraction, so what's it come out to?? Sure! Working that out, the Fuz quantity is 19.0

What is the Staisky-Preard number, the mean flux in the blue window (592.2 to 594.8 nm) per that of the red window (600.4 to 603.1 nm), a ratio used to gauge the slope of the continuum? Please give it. 0.963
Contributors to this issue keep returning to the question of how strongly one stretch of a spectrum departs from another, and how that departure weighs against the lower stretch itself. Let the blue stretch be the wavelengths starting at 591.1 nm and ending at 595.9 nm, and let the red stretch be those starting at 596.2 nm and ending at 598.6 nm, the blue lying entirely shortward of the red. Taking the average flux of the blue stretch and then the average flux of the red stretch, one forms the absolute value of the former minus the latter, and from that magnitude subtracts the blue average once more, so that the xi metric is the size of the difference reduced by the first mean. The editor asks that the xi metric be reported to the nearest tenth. -22.8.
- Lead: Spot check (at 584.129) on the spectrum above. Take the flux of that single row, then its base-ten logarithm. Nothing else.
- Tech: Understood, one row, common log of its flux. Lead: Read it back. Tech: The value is 1.396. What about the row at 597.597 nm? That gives 1.382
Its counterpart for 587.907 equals 1.349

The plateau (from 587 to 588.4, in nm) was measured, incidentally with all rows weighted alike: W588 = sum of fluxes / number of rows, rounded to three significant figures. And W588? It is 22.7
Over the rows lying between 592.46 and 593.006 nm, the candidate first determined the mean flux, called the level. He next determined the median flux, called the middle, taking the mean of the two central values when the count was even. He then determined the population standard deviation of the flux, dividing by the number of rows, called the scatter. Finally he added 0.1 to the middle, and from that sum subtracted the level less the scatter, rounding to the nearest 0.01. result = 0.31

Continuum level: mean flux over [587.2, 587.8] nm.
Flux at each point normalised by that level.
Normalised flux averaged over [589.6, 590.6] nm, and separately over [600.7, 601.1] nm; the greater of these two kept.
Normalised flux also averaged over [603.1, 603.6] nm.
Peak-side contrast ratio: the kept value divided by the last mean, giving 0.95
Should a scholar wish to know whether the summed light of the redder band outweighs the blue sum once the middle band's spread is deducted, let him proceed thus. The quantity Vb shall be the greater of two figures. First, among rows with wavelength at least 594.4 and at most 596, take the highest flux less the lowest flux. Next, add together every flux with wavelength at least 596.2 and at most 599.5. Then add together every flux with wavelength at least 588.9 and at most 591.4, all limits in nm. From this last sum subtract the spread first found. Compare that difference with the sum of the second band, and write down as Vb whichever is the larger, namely 589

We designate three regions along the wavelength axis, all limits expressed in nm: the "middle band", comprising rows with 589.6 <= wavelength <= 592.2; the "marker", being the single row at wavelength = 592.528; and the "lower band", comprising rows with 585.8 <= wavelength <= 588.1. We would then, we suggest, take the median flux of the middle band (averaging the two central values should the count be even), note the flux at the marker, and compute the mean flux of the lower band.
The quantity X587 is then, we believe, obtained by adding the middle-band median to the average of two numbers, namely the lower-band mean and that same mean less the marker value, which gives 33.9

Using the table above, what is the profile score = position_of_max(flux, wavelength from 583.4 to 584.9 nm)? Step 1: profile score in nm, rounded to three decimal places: 584.129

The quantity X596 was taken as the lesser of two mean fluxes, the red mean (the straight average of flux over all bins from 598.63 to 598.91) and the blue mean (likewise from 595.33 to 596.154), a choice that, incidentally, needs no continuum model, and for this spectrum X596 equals 24.4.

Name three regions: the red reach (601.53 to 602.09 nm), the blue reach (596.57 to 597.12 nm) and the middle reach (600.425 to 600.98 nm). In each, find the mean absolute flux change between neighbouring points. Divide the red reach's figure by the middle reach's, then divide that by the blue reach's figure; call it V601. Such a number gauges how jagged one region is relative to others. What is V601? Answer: 2.6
